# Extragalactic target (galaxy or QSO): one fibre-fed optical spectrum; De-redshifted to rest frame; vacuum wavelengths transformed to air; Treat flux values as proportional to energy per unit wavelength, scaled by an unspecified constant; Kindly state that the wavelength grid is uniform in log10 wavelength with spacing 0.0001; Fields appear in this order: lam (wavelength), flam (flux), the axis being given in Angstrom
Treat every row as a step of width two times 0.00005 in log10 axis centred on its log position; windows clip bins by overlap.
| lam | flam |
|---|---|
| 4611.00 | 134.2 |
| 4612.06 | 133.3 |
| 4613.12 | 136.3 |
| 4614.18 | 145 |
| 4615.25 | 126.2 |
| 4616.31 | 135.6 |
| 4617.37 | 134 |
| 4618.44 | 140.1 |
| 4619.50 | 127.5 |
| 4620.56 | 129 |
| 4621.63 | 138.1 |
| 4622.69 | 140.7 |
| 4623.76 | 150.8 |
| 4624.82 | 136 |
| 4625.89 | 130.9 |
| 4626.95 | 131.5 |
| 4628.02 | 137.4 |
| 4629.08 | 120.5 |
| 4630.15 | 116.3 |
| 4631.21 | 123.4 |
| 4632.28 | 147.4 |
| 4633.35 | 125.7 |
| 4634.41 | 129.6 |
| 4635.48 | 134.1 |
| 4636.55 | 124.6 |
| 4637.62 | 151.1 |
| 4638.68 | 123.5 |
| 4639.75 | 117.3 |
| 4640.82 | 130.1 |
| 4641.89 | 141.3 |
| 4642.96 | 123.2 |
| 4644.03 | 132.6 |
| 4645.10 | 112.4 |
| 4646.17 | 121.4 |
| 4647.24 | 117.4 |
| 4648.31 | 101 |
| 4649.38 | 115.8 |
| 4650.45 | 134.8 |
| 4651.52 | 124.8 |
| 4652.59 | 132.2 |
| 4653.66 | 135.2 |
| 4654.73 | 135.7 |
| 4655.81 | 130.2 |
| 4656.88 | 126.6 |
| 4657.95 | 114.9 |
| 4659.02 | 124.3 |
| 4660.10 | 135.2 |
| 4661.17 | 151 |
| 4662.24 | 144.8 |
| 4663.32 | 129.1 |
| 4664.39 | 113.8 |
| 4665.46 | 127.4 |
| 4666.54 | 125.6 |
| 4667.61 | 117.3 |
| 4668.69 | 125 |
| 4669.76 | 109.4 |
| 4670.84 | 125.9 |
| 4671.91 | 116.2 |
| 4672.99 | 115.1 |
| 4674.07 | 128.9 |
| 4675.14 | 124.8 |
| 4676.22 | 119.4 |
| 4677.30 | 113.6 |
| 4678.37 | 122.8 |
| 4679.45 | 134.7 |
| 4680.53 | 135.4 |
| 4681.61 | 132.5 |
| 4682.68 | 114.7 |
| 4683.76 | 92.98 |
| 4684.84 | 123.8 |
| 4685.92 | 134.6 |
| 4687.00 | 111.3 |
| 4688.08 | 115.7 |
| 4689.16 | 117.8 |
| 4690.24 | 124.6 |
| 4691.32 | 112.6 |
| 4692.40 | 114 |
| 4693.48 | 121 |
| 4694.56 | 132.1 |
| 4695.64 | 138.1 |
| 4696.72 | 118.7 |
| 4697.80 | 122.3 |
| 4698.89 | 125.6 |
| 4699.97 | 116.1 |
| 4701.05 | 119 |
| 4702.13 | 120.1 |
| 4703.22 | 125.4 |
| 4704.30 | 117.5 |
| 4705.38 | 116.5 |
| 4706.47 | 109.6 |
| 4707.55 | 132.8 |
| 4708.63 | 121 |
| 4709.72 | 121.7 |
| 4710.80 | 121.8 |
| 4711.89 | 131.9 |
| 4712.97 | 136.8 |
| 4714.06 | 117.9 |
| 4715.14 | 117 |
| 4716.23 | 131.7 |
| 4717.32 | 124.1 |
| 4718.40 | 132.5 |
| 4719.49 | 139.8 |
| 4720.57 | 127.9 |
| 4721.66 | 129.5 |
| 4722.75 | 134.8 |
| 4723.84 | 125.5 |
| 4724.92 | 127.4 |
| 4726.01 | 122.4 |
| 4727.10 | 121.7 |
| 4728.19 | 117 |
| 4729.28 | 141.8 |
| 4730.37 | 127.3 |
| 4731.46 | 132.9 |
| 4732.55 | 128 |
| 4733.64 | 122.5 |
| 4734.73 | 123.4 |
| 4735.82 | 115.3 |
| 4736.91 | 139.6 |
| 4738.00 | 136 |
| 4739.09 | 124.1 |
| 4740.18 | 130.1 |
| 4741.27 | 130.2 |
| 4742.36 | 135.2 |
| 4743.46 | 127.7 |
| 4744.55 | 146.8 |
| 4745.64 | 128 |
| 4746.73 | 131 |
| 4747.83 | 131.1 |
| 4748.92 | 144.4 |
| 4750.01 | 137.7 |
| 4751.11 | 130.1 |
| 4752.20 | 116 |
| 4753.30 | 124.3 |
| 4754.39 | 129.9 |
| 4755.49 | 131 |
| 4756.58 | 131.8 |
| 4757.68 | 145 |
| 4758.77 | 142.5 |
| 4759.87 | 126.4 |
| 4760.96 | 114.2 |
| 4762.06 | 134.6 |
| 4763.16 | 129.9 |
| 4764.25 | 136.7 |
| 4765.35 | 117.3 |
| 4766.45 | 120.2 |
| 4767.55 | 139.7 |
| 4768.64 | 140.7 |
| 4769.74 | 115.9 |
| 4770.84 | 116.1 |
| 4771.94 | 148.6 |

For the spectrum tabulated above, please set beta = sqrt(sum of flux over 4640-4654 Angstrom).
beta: 40.3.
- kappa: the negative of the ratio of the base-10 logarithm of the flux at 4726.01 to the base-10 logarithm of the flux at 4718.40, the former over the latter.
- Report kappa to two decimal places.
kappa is -0.98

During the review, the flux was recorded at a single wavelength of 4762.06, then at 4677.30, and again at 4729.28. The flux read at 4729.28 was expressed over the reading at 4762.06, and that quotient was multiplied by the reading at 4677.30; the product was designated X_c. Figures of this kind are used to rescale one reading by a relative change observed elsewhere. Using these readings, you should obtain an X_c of 120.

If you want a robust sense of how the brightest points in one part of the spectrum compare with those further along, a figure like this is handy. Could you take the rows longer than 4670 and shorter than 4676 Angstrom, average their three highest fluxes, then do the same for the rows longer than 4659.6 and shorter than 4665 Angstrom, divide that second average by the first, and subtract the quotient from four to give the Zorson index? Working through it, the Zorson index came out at 2.86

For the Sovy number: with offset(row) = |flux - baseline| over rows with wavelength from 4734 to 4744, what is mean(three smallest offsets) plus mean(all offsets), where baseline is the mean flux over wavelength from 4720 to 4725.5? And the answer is 6.9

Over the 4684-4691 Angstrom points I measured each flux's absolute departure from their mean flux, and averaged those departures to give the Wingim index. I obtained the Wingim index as 6.4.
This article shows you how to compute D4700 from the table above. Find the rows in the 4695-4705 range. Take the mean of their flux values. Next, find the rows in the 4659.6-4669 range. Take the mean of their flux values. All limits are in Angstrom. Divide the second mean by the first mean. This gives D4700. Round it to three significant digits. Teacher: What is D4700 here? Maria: 1.06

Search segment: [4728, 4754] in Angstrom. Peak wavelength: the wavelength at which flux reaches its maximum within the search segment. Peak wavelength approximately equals 4744.55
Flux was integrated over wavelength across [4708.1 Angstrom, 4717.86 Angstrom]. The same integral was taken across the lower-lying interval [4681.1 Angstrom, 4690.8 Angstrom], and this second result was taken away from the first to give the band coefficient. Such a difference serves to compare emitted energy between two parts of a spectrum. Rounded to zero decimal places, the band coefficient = 67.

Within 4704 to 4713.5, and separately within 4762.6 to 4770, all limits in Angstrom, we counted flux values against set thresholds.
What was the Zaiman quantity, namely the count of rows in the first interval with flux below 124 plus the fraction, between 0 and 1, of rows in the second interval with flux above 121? 7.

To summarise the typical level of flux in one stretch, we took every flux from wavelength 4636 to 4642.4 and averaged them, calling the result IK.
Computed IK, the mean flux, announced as 131.3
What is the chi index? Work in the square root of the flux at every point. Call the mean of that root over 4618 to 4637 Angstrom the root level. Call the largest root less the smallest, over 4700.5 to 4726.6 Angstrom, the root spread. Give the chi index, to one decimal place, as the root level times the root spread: 15.6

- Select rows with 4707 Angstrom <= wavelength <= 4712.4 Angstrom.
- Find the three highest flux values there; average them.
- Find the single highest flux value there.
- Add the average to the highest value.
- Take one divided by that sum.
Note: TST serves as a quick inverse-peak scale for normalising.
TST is 0.0038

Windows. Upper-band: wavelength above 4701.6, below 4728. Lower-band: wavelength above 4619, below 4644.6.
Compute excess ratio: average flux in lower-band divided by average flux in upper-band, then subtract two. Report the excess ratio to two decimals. -0.95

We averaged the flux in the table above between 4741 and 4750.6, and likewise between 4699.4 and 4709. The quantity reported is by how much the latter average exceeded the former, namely -15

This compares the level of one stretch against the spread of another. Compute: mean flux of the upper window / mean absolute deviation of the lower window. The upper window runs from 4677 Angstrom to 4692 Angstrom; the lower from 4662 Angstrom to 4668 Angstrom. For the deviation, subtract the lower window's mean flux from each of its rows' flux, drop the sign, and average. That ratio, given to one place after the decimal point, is 16.2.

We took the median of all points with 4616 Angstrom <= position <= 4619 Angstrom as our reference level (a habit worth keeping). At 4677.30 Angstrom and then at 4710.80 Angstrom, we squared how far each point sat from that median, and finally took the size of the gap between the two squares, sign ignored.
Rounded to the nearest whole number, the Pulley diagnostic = 294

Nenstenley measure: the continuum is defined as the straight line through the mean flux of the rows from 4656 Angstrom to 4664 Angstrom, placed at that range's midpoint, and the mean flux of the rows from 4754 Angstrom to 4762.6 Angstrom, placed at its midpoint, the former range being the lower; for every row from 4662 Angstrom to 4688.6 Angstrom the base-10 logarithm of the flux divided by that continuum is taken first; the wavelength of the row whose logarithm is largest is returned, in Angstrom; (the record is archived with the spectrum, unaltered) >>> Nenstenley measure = 4662.24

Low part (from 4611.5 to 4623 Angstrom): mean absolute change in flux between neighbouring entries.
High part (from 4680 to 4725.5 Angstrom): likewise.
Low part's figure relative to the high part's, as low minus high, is -1.4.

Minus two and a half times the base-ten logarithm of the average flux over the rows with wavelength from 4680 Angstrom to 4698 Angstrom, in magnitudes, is -5.21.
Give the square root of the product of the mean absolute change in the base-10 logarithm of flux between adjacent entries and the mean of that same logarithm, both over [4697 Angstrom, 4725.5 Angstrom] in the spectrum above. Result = 0.23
